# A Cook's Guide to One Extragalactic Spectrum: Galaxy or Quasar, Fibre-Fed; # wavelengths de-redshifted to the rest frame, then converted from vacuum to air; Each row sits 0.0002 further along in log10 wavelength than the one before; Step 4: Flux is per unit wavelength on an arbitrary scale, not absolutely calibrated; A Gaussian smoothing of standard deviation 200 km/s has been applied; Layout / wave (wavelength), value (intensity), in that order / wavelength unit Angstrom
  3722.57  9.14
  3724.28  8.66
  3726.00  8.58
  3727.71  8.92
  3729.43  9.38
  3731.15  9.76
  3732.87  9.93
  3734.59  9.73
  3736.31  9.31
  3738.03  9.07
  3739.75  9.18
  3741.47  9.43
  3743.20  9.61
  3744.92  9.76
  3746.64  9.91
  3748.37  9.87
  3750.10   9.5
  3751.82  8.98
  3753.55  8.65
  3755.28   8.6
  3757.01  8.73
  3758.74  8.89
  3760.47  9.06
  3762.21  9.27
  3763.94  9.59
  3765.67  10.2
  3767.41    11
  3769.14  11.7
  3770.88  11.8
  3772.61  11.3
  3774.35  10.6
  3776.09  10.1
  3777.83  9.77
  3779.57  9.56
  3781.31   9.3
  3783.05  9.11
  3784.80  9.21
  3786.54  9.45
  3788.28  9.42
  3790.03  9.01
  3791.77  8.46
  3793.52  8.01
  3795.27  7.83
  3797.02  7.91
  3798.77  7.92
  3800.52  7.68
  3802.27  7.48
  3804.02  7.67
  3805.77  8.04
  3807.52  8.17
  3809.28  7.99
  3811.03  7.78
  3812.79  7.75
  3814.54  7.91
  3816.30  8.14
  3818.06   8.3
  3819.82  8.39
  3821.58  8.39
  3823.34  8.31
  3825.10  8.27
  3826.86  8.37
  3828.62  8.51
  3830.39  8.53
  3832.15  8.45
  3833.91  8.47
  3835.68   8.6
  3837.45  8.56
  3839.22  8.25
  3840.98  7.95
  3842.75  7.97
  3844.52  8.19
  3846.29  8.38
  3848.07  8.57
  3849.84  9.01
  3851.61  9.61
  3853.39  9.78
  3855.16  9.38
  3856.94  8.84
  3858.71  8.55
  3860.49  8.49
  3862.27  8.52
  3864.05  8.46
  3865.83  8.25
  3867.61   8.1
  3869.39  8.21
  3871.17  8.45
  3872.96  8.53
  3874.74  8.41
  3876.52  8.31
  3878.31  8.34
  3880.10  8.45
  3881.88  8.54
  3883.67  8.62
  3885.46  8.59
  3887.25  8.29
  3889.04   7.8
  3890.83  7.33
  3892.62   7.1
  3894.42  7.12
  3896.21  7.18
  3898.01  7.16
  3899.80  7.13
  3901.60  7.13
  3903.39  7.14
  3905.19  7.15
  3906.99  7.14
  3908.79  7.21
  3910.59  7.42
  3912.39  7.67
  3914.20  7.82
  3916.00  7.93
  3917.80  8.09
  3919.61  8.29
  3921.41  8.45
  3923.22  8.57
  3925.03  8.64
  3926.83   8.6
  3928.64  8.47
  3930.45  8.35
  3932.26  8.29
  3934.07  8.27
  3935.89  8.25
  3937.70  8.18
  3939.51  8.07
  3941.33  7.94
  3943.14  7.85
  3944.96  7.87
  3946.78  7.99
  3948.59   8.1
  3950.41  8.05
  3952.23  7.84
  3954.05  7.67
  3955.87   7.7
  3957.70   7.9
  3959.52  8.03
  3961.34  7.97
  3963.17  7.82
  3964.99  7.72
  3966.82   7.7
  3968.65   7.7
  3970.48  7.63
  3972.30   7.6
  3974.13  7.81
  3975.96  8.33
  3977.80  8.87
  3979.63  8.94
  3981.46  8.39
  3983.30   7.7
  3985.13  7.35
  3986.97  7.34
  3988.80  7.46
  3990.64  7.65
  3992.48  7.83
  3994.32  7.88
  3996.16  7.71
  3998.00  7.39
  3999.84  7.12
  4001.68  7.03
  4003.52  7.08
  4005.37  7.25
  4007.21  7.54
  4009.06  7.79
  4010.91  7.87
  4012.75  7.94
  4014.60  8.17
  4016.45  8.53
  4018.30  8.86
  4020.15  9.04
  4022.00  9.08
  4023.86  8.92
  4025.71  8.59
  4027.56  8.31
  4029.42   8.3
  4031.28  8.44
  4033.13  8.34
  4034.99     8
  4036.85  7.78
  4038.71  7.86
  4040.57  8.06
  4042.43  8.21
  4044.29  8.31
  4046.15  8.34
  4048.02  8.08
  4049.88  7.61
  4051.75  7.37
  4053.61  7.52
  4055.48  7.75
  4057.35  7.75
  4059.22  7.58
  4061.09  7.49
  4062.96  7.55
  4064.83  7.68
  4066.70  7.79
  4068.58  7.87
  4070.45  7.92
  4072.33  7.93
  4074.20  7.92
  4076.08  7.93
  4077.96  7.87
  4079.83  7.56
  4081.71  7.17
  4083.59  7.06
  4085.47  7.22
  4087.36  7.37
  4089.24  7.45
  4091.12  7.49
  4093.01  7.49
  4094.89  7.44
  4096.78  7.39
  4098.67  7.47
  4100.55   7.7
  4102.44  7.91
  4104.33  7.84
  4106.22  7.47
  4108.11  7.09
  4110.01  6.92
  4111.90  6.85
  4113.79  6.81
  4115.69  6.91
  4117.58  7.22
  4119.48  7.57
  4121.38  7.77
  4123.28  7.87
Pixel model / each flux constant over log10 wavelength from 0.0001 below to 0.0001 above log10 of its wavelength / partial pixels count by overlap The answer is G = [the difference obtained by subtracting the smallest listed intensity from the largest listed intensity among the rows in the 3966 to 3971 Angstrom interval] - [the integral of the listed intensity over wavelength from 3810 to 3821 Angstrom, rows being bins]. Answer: -89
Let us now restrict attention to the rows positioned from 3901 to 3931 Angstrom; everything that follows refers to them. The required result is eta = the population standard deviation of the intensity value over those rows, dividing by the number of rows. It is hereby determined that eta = 0.57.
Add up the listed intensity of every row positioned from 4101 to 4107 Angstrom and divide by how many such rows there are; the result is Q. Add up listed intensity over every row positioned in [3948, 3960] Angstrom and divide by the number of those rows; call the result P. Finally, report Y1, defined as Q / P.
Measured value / 0.98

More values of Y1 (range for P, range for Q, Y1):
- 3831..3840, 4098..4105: 0.91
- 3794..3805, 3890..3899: 0.93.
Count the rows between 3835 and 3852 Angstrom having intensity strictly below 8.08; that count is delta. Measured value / 2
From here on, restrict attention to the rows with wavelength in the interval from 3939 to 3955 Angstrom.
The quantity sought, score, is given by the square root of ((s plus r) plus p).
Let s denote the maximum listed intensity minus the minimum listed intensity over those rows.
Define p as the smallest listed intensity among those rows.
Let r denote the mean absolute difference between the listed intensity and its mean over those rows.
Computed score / 2.87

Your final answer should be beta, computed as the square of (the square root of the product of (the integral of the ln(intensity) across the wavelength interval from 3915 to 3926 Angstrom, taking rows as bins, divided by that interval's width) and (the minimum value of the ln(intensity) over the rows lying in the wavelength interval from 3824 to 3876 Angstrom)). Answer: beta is 4.4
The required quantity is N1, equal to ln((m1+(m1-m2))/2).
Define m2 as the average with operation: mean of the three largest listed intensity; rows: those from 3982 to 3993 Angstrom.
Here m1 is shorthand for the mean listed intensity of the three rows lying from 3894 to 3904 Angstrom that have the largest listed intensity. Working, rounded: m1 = 7.2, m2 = 7.7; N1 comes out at 1.19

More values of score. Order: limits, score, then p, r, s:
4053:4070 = 2.83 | 7.49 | 0.12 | 0.38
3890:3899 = 2.72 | 7.1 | 0.06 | 0.23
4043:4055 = 2.95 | 7.37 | 0.37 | 0.97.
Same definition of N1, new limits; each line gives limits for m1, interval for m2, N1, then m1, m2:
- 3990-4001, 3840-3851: 1.25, 7.8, 8.7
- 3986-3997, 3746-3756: 1.07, 7.8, 9.8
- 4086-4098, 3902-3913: 1.32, 7.5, 7.4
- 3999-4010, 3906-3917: 1.29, 7.5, 7.8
